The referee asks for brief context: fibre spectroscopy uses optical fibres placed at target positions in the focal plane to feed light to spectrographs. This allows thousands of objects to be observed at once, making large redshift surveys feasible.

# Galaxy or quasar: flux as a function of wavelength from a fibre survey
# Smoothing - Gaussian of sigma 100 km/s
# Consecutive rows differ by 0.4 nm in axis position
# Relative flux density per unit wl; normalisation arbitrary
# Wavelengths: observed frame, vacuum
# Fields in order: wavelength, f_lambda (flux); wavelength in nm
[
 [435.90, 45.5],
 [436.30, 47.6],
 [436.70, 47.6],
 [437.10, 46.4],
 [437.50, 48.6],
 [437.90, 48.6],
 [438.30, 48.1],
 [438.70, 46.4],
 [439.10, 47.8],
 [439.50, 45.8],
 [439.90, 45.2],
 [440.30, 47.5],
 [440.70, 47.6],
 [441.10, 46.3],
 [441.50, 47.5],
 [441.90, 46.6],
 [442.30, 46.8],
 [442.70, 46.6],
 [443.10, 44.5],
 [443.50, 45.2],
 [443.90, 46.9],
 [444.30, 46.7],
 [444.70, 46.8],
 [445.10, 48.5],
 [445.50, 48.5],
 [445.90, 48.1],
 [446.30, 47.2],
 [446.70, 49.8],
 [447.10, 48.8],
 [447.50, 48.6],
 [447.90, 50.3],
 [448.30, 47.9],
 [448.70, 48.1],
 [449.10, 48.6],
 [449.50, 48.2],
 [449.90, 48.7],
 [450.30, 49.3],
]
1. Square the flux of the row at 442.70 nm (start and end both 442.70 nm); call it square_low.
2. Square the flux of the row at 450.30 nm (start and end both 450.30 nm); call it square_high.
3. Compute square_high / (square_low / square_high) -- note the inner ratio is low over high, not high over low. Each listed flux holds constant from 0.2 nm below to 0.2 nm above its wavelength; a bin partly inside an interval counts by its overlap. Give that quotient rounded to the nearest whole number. 2720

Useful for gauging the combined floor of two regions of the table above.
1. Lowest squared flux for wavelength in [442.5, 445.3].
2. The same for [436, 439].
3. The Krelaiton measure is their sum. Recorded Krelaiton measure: 4133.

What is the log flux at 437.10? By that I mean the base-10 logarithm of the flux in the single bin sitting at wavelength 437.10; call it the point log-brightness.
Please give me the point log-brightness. 1.667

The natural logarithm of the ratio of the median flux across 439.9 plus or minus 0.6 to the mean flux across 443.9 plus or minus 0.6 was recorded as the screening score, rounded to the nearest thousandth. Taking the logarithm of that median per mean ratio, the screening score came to -0.010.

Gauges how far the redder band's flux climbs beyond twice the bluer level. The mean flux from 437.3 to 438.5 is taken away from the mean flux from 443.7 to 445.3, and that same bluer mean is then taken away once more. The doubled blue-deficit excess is -49.6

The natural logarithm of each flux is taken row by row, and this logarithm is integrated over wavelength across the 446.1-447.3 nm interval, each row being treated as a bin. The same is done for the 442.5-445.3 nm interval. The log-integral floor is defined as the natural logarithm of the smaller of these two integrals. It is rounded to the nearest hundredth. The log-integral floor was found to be 1.54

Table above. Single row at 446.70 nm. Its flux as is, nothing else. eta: 49.8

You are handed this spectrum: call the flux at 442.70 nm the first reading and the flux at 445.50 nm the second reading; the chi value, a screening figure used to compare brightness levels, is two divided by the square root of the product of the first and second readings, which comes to 0.0421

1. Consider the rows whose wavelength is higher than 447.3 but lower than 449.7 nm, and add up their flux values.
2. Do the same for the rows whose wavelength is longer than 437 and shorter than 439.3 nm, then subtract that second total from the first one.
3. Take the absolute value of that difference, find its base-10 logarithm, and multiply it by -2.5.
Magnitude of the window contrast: -1.9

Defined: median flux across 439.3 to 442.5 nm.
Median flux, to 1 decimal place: 46.7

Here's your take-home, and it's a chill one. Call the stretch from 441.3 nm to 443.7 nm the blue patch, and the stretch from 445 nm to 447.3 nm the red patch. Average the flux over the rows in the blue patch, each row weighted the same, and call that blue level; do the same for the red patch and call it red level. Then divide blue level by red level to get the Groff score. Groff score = 0.95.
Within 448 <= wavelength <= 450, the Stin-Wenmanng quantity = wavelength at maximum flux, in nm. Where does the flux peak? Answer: 449.90 nm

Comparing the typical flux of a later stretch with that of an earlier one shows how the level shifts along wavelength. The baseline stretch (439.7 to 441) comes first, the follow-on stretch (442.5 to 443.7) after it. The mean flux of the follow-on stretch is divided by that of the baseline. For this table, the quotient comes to 0.97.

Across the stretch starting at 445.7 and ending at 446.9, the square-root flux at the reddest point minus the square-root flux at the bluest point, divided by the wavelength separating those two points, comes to 0.152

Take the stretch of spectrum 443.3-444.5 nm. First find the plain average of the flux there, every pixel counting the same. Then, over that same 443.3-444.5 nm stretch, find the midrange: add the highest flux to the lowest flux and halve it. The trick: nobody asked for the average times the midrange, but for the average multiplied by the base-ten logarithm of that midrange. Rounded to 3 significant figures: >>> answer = 77.0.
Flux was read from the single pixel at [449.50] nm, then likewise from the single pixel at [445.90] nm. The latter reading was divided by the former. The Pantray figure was 1.00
